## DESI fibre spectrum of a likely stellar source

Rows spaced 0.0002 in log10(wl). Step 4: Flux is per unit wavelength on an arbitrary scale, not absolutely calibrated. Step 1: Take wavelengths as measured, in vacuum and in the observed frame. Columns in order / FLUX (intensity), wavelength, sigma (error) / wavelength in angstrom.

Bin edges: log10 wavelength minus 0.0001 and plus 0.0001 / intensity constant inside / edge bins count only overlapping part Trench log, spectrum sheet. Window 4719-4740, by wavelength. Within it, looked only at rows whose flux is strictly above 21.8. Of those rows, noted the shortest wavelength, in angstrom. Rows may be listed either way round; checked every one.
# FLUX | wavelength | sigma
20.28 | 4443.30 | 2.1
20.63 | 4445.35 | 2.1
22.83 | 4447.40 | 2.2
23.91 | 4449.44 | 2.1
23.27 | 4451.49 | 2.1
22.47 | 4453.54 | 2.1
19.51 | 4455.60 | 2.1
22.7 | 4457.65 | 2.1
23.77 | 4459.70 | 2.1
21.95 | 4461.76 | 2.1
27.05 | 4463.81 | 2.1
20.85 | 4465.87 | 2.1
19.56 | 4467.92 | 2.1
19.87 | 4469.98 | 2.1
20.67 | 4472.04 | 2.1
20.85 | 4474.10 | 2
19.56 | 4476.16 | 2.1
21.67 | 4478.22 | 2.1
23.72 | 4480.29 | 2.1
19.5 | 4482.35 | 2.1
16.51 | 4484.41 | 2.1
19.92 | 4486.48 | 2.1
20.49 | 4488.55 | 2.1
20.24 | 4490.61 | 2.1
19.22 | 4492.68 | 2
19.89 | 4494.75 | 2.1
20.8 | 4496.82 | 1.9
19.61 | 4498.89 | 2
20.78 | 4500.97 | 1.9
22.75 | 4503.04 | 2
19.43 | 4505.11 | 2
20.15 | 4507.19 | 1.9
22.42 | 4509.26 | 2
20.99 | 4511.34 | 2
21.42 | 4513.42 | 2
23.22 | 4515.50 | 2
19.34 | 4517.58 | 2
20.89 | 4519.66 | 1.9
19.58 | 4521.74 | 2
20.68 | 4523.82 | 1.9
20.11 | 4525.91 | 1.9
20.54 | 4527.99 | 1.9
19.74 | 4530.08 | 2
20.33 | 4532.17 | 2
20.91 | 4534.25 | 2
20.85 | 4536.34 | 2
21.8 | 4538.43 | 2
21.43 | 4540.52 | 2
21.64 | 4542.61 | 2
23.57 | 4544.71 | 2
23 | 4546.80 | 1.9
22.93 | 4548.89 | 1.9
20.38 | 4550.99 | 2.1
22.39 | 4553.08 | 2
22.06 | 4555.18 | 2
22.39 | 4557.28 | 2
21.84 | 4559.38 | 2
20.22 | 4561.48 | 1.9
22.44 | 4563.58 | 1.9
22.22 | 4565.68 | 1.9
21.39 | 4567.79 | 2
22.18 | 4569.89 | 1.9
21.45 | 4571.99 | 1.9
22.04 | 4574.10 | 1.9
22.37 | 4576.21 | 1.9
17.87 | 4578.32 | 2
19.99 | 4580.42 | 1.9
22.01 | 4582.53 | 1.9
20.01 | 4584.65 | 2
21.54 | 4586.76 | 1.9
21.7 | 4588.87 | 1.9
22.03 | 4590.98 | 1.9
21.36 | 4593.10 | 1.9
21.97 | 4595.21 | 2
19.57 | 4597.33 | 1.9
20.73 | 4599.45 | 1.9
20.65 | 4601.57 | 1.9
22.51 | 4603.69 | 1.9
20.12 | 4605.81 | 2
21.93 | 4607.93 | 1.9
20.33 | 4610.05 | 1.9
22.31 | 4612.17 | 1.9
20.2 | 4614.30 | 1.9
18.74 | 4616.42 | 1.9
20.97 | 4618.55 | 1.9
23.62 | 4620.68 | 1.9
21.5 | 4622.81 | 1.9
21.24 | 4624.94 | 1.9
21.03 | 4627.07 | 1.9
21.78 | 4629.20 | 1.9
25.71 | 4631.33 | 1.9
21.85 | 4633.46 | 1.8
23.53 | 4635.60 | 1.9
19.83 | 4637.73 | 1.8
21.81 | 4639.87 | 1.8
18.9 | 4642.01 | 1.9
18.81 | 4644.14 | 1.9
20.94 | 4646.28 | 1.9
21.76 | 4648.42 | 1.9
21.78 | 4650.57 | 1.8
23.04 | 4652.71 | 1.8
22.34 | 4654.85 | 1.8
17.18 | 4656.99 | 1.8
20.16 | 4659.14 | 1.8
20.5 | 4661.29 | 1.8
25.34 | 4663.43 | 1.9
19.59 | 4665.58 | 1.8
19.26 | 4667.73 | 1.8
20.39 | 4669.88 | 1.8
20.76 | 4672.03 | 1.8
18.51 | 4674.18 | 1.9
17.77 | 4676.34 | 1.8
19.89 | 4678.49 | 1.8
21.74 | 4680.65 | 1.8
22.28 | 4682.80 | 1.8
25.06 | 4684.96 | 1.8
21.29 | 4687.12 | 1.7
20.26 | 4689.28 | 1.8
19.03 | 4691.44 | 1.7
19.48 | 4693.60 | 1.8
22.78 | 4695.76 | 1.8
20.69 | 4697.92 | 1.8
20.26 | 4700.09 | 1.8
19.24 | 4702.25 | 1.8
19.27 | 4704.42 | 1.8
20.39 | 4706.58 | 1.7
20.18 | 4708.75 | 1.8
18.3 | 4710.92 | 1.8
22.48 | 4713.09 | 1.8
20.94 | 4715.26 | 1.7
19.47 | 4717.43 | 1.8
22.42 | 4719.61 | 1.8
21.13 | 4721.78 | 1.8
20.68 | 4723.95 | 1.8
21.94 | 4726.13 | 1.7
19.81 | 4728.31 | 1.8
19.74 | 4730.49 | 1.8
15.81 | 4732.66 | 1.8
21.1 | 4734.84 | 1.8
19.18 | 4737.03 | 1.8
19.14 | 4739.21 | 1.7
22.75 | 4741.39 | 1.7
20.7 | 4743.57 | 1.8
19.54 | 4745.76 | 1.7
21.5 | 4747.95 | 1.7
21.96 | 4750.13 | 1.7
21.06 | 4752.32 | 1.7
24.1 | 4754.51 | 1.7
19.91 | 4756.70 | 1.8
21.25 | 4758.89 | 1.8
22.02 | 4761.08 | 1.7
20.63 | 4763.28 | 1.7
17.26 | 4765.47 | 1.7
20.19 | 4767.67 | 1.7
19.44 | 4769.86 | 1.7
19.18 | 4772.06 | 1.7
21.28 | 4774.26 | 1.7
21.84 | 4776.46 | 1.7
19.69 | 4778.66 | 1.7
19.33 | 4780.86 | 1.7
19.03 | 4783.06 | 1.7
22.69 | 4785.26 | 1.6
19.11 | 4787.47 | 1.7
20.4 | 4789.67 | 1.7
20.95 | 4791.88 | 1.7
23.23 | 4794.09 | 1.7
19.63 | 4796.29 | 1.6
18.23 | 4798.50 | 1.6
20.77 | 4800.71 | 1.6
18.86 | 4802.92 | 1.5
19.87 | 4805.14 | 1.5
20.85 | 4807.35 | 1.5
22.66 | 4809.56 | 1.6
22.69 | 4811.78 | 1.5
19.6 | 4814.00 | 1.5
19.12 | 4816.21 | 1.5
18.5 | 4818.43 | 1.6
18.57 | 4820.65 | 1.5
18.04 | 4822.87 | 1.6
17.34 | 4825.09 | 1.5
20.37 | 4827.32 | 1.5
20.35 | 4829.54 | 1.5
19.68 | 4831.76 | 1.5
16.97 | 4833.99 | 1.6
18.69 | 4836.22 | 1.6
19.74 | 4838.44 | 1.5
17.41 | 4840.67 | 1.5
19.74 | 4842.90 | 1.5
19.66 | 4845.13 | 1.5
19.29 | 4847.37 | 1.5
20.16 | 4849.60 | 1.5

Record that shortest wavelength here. 4719.61 angstrom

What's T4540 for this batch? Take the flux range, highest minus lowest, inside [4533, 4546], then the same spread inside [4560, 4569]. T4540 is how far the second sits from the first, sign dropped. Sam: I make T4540 0.5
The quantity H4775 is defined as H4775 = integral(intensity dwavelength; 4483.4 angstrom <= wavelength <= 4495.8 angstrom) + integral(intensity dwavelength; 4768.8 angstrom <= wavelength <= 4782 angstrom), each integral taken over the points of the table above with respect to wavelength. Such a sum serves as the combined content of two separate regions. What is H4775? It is 506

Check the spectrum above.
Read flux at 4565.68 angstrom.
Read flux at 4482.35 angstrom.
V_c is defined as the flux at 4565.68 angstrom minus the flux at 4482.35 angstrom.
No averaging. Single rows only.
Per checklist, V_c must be 2.7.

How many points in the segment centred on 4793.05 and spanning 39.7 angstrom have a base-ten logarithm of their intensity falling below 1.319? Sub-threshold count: 10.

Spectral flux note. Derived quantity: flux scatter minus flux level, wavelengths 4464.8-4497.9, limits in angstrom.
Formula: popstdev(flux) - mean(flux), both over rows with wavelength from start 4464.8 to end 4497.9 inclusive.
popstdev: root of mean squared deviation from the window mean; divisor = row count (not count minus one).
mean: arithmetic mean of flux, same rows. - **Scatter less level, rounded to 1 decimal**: -18.8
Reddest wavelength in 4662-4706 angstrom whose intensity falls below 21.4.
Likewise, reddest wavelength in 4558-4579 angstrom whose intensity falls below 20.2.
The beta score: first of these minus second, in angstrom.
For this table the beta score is 126.1 angstrom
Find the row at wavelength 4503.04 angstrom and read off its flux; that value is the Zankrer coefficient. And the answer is 22.75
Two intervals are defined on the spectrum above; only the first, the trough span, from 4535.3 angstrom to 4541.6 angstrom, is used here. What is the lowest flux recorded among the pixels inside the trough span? 20.85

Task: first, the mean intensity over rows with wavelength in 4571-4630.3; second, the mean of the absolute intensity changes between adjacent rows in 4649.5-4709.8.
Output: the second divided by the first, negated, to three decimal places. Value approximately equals -0.084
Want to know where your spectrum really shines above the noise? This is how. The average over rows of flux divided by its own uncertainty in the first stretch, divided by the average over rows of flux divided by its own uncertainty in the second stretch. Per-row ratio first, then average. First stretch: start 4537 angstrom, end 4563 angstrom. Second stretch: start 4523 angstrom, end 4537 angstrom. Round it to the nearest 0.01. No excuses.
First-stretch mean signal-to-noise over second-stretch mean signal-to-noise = 1.06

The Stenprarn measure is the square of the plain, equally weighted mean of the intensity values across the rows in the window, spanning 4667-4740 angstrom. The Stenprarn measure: 413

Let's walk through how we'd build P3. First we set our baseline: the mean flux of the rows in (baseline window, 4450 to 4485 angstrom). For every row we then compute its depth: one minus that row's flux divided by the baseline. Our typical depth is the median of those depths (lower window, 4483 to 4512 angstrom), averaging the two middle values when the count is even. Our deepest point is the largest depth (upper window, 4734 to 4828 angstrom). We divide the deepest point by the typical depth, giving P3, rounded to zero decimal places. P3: 3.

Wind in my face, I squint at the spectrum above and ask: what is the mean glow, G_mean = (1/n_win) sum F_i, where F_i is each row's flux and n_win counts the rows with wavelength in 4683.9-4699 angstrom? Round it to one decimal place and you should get 21.2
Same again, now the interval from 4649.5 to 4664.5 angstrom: 21.5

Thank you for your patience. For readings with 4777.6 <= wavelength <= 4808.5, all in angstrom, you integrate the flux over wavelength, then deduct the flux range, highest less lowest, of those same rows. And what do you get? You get 619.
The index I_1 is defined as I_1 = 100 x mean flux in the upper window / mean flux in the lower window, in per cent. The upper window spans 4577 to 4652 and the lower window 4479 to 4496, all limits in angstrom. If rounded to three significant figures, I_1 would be 106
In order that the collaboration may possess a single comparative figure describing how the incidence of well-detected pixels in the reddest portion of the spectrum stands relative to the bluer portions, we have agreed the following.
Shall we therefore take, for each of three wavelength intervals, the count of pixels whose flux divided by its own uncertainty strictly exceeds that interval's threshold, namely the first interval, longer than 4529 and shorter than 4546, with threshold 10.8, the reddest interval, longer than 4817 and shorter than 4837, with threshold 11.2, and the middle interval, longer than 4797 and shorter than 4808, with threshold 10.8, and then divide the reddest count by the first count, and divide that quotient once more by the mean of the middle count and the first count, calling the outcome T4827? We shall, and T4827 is 0.67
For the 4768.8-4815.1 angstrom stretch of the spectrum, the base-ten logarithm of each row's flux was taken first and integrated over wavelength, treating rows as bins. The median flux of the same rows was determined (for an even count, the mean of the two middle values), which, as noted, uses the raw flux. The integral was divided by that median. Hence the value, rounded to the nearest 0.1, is 3.1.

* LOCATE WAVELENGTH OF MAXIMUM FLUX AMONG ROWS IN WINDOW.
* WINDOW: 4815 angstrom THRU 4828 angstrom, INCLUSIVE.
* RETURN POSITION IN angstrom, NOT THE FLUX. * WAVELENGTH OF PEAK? 4827.32 angstrom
